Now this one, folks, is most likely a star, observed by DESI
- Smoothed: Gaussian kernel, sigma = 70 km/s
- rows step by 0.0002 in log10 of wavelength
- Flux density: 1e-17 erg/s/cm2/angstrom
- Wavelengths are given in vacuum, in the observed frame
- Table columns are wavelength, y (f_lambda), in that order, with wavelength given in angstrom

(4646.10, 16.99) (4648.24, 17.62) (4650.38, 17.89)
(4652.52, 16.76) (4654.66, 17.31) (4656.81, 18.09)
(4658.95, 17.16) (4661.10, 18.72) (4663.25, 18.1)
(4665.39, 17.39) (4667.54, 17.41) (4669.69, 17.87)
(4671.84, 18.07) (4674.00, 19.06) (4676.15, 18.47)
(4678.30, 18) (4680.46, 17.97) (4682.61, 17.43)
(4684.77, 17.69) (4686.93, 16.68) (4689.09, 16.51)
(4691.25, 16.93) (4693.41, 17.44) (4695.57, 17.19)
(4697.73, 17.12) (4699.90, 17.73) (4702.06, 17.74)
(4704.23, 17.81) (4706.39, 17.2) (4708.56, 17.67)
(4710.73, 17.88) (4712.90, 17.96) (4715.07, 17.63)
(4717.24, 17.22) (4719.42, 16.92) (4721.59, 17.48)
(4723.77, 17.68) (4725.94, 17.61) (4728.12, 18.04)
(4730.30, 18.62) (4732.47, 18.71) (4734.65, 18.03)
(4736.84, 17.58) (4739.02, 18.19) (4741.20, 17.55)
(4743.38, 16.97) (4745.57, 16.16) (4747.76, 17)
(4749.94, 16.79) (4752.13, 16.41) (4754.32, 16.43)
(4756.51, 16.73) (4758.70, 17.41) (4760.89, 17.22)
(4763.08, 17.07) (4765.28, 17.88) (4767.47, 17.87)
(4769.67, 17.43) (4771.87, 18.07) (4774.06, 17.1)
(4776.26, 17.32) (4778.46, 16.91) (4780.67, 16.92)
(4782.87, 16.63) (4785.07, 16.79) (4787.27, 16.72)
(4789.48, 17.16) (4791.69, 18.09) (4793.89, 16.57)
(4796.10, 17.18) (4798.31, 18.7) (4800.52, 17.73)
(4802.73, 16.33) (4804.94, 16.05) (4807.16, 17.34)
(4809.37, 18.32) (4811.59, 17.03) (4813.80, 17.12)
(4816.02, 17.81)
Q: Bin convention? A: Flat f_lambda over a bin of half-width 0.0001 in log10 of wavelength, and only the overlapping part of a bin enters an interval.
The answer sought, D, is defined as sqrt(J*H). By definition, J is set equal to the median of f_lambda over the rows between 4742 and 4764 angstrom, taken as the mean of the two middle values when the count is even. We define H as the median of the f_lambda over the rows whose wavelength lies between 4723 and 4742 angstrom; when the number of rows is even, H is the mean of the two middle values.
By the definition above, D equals 17.4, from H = 18.0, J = 16.9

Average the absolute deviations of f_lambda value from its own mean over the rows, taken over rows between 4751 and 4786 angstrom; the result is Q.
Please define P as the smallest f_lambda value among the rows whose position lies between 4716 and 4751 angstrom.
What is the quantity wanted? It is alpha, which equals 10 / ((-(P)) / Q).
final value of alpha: -0.25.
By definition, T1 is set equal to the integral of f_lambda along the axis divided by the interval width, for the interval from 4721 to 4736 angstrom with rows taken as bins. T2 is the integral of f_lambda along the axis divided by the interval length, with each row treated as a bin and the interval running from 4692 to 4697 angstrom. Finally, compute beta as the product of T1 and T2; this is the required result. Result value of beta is 312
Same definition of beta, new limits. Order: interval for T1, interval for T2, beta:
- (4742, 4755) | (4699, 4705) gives 296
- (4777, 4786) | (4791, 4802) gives 296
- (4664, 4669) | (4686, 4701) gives 299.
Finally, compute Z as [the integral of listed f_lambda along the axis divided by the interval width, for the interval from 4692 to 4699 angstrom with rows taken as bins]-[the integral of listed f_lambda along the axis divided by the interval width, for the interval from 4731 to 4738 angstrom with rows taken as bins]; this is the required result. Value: -0.9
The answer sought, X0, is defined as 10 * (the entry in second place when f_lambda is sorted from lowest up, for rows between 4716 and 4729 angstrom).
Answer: 172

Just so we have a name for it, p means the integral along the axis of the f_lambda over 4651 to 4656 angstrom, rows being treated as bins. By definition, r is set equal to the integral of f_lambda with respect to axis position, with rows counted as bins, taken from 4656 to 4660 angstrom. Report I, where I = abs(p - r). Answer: 15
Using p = 86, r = 70.5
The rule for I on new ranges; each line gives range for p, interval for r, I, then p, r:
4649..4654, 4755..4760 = 2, 87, 85.2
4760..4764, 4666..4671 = 20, 69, 88.2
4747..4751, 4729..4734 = 25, 68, 93.0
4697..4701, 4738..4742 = 2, 70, 71.6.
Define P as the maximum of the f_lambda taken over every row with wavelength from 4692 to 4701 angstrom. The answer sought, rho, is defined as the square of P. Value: 314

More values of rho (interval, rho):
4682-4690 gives 313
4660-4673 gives 350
